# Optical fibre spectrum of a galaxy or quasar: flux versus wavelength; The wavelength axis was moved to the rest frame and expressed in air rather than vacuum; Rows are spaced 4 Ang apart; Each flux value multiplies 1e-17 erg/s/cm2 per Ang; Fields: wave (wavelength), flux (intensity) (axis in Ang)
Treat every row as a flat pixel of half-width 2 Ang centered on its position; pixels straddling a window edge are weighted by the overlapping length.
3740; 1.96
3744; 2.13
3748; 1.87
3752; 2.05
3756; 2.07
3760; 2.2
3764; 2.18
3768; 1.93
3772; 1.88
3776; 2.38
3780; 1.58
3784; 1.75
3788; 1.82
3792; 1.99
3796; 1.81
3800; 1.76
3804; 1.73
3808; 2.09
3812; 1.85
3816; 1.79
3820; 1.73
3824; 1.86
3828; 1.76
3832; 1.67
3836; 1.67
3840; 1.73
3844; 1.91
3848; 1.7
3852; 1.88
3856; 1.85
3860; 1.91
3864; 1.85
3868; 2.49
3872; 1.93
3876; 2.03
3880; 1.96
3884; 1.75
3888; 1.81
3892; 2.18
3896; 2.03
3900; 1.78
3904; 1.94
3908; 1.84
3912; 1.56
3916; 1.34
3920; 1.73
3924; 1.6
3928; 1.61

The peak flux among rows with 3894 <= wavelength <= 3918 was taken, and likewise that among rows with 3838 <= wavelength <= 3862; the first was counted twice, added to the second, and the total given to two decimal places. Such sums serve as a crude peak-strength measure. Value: 5.97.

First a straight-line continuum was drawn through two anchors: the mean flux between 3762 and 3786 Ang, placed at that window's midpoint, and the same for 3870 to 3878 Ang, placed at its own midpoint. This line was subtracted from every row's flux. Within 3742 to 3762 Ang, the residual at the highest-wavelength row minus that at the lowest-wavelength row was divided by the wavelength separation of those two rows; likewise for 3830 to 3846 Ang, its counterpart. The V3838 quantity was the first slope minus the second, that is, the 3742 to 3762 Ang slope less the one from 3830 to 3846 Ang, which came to -0.02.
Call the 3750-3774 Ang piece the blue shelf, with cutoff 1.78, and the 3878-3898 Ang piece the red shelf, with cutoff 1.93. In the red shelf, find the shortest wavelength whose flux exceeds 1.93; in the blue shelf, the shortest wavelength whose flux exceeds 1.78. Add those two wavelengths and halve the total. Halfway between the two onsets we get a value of 3816 Ang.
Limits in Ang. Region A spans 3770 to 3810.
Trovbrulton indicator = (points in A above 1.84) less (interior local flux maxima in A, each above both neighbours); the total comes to 2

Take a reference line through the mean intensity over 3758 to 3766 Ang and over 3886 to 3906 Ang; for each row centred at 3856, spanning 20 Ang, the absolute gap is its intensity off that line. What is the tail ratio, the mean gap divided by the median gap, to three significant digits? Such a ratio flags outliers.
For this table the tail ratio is 1.17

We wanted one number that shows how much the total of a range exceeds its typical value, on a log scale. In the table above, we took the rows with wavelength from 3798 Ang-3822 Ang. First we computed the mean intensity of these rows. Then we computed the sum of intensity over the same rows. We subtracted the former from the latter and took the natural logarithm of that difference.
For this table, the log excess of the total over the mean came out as 2.21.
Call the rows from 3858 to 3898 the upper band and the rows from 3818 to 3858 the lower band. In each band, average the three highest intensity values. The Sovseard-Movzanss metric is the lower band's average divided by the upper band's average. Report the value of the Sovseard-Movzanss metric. 0.84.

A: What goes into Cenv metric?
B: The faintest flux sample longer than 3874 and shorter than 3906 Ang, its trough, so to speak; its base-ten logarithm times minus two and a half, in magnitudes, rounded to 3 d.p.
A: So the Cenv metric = -0.608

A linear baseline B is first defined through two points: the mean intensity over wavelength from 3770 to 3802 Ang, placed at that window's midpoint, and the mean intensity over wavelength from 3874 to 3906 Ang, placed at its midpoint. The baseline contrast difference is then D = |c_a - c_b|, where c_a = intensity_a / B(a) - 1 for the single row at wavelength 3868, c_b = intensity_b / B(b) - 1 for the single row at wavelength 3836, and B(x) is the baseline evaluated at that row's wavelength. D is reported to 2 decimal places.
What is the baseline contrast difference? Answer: 0.42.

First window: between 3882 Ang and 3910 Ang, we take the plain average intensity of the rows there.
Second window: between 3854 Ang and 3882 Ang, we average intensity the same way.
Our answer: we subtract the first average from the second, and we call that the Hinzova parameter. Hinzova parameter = 0.1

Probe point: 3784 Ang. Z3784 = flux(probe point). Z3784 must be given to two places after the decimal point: 1.75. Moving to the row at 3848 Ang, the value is 1.70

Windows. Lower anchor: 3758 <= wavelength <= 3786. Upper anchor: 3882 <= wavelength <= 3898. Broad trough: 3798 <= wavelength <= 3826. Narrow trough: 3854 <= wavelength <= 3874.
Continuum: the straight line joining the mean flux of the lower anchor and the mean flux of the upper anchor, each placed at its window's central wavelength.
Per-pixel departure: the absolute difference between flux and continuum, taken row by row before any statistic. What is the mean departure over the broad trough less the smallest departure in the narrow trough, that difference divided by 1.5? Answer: 0.10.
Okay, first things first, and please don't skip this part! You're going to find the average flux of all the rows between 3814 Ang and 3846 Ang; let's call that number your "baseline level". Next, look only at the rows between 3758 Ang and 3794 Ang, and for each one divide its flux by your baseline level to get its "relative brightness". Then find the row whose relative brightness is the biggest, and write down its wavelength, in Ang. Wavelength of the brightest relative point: 3776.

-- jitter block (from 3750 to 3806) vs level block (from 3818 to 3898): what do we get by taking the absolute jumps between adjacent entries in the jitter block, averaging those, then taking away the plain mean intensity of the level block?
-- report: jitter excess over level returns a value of -1.70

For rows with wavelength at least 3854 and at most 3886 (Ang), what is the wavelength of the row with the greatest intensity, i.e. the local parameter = 3868 Ang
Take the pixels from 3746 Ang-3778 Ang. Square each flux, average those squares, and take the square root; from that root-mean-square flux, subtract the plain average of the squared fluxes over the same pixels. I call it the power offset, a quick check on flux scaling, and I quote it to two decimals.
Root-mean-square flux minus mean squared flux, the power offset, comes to -2.24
